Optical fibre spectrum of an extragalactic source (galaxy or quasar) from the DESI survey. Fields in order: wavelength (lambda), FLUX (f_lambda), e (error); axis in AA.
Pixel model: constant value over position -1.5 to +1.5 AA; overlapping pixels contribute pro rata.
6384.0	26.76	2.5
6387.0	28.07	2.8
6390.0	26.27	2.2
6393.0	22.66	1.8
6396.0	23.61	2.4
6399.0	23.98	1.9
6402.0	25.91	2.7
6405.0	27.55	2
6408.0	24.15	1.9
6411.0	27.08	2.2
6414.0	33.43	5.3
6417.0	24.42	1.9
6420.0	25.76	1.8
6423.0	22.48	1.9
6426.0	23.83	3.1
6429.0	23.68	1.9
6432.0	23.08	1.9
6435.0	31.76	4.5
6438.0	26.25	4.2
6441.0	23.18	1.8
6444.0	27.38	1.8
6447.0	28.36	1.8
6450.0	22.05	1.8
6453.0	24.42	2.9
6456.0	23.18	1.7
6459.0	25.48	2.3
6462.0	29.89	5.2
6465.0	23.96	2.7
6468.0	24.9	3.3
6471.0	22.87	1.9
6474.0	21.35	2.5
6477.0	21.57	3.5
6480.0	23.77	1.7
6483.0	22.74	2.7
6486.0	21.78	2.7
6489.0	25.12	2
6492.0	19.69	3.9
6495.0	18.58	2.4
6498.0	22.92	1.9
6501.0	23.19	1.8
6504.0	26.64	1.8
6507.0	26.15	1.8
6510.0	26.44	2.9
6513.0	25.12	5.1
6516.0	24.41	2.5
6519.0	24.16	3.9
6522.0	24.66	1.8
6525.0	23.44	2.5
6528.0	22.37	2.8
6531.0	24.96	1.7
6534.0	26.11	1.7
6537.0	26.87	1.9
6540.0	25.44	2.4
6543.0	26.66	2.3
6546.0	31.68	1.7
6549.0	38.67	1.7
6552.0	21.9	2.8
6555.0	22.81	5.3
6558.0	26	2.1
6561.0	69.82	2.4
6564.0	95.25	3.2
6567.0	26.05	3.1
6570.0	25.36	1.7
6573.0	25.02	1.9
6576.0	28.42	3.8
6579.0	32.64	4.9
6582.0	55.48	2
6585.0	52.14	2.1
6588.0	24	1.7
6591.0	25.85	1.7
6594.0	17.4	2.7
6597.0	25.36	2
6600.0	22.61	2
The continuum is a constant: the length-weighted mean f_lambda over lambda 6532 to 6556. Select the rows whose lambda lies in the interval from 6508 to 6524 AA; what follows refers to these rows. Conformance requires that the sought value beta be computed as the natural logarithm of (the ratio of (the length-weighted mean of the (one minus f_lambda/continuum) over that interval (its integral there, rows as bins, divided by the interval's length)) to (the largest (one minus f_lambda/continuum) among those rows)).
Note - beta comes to -0.26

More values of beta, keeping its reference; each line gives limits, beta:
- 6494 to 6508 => -0.81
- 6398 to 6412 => -0.68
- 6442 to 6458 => -0.78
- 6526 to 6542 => -0.76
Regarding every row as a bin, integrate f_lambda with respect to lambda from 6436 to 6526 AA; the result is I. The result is 2175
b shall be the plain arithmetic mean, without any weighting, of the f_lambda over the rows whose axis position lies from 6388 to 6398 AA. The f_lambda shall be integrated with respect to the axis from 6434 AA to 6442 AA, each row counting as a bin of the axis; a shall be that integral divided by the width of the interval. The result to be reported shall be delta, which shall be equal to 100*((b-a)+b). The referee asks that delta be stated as 2135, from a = 27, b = 24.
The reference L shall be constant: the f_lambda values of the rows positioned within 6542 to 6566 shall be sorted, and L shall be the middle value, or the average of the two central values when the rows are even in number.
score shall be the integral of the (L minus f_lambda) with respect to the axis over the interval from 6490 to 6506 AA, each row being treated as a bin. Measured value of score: 108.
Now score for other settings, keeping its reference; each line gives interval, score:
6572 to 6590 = -128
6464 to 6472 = 42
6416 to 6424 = 39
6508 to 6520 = 49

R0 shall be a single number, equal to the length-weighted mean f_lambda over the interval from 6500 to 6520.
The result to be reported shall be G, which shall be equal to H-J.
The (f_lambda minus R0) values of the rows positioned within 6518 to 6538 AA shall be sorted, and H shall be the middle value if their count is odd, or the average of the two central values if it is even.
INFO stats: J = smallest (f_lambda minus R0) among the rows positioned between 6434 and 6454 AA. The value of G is 3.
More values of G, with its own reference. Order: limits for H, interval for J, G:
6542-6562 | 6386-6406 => 4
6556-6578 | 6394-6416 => 2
